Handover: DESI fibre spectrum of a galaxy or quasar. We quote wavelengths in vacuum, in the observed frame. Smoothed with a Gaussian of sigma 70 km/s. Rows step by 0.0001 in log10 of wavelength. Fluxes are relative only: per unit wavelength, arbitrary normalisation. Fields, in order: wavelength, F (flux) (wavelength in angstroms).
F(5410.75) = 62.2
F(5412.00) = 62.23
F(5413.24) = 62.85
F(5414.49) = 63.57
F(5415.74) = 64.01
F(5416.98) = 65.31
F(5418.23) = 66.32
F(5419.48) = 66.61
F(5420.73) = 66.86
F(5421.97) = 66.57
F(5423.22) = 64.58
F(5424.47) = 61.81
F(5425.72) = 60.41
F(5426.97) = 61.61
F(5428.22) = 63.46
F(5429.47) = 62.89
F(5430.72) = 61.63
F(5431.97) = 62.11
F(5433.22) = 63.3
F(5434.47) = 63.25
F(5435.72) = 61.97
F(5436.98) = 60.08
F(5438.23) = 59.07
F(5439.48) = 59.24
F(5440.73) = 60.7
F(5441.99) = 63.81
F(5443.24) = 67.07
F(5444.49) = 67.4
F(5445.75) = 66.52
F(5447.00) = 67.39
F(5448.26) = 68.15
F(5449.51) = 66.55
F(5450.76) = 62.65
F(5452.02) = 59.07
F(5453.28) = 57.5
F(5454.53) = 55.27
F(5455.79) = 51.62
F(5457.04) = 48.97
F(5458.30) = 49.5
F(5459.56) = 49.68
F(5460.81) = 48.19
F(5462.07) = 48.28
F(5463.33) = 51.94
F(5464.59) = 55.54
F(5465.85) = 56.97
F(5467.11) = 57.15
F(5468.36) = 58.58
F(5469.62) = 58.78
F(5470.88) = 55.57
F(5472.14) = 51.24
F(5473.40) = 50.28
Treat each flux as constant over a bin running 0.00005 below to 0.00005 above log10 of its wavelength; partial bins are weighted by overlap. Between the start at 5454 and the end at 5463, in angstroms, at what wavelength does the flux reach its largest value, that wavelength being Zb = 5454.53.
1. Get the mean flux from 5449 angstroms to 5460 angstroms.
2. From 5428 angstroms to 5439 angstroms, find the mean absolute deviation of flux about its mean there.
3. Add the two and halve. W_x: 28.4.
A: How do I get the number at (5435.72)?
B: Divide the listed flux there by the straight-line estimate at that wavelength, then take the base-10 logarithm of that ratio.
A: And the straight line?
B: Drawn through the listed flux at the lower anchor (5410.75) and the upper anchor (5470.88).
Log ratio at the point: 0.018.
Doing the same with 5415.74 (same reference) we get 0.016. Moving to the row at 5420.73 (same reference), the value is 0.039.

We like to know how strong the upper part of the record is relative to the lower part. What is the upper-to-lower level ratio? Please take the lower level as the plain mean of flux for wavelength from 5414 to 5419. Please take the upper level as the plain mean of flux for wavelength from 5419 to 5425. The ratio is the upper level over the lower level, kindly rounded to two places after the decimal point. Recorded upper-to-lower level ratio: 1.01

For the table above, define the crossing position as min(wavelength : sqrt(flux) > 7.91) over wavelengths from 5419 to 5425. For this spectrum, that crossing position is 5419.48 angstroms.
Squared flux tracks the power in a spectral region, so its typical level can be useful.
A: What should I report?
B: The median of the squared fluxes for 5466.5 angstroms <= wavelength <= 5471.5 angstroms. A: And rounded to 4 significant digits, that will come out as 3349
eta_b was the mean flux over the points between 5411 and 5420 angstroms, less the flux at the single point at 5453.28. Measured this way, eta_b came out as 7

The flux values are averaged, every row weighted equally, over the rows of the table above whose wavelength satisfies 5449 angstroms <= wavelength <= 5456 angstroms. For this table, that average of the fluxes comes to 59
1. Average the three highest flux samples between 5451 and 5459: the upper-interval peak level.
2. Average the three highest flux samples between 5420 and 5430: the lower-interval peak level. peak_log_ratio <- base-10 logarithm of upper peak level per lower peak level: -0.062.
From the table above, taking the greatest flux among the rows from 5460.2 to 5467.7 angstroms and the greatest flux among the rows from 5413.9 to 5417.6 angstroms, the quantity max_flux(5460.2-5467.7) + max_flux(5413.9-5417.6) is 122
